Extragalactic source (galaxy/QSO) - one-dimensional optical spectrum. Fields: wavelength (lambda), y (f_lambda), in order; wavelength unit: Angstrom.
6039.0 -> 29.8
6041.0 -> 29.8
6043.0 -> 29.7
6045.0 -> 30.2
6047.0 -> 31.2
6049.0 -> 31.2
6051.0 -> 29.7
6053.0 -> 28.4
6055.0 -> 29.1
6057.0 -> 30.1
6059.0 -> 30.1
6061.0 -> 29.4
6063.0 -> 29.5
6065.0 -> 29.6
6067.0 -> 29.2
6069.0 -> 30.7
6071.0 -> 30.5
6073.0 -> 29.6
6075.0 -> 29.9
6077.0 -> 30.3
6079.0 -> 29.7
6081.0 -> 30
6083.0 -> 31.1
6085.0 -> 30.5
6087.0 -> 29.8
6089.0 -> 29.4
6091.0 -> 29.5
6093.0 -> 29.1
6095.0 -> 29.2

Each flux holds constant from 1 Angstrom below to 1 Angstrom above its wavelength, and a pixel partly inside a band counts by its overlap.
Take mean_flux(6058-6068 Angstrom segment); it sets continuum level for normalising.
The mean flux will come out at 29.6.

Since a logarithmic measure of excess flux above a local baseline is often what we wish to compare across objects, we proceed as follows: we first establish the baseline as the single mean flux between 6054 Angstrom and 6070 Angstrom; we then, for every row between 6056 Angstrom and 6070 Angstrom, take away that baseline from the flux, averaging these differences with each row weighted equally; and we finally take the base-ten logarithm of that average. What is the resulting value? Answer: -1.1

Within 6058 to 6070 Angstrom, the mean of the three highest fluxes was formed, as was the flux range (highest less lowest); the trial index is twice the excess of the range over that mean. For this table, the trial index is -57.3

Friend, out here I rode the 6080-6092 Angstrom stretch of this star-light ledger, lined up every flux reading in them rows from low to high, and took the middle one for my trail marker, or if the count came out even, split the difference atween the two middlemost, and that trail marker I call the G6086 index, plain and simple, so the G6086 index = 29.9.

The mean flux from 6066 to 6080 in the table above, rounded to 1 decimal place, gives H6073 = 30.0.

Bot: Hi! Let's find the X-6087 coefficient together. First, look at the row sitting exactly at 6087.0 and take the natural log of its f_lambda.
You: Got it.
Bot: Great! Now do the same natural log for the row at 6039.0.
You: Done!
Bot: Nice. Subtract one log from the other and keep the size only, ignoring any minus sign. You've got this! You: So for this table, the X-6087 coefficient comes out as 0.000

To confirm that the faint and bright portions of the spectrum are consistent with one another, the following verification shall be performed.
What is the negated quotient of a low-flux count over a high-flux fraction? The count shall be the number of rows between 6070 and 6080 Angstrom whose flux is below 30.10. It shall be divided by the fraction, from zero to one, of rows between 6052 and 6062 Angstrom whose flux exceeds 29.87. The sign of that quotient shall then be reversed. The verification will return -7.5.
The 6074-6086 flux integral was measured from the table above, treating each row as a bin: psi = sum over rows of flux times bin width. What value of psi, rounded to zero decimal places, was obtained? 363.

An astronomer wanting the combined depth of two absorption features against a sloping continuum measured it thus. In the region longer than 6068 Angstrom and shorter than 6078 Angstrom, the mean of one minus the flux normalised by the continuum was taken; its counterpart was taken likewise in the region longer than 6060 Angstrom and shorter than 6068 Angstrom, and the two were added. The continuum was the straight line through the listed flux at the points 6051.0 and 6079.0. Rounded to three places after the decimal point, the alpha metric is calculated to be -0.008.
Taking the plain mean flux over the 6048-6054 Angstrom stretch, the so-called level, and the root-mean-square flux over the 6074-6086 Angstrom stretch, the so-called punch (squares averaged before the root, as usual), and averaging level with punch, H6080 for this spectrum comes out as 30.0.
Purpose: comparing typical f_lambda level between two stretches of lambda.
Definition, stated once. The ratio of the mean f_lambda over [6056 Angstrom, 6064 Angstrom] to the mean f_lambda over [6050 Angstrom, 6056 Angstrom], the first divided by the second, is 1.02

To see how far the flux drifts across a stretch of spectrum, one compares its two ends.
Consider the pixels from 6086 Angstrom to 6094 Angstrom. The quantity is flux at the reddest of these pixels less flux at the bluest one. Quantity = -0.7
